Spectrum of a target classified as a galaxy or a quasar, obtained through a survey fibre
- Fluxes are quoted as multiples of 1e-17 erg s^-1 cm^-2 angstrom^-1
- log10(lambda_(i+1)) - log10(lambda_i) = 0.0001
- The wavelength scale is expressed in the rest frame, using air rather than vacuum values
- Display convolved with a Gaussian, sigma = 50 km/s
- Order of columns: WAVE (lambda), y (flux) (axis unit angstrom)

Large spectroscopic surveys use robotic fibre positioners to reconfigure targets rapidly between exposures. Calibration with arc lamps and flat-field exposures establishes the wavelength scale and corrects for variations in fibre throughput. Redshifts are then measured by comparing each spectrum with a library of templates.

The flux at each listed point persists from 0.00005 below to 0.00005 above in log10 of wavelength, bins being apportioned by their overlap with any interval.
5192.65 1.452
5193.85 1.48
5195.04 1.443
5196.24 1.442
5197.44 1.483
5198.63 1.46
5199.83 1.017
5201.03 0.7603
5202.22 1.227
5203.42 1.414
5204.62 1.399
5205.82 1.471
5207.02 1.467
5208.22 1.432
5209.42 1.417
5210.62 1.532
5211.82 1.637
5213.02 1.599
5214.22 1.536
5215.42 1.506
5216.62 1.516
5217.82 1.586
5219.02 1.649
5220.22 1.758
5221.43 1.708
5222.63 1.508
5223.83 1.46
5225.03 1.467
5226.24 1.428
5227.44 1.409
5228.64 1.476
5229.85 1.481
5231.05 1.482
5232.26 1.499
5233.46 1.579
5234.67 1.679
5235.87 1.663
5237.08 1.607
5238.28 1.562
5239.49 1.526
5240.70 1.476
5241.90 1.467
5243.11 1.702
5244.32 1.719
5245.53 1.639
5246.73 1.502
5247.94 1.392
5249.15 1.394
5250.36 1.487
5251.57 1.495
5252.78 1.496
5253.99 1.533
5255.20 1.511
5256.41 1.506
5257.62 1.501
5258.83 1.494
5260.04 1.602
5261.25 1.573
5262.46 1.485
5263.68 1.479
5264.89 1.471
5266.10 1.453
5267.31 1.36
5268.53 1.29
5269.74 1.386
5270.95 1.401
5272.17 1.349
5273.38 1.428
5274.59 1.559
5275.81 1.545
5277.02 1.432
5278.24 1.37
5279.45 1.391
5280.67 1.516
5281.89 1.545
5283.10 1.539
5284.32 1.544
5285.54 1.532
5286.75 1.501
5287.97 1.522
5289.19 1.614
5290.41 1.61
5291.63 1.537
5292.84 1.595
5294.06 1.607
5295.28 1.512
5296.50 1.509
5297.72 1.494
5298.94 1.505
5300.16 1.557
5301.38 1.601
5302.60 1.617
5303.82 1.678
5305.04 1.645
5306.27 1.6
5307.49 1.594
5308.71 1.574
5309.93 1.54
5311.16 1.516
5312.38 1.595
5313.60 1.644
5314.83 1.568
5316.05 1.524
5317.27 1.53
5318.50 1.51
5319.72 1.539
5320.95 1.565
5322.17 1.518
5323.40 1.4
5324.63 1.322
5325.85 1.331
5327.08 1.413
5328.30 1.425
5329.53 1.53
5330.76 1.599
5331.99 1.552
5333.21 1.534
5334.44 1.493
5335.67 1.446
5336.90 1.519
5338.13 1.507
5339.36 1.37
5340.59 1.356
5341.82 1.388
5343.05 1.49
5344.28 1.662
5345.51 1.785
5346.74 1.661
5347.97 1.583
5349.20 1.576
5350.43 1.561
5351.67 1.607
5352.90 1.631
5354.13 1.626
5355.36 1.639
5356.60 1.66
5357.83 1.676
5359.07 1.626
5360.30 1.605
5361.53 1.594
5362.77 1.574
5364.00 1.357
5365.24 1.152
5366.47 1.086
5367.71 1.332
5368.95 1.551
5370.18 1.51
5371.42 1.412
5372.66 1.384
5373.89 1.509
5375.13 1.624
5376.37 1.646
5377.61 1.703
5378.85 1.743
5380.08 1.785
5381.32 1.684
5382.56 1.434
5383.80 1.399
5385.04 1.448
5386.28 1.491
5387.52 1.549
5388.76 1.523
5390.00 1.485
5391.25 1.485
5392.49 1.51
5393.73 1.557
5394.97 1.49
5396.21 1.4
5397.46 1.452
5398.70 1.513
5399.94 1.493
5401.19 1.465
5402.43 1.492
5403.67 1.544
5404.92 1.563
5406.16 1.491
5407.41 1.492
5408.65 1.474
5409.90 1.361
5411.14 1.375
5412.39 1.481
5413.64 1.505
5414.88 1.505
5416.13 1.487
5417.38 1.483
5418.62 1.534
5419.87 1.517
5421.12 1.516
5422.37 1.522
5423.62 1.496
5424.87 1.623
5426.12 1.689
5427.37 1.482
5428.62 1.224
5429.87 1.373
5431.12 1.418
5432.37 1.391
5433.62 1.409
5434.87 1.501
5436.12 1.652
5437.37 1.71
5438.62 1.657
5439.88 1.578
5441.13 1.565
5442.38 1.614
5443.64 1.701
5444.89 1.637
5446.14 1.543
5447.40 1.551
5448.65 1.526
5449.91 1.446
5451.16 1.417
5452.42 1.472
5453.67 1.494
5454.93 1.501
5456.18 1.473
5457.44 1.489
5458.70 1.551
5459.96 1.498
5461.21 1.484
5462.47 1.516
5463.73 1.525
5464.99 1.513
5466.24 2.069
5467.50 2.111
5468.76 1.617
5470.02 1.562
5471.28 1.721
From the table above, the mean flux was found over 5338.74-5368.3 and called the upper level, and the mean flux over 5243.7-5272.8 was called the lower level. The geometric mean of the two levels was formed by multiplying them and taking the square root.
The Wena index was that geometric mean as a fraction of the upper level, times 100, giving 99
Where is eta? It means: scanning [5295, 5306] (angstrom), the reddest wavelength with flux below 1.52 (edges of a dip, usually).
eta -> 5298.94 angstrom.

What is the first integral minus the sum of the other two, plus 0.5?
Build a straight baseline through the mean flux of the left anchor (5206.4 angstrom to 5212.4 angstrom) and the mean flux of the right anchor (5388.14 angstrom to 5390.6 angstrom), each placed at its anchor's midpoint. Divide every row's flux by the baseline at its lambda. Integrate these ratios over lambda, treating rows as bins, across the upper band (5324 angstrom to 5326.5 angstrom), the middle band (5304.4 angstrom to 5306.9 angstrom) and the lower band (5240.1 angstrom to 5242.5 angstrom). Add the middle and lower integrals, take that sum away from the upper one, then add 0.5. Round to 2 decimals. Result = -2.35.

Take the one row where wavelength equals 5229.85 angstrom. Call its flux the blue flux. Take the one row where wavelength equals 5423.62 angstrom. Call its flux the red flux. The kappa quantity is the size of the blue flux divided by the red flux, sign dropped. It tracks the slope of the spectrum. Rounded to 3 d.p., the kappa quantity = 0.990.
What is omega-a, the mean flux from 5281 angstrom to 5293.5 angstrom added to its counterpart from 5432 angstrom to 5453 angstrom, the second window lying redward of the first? 3.11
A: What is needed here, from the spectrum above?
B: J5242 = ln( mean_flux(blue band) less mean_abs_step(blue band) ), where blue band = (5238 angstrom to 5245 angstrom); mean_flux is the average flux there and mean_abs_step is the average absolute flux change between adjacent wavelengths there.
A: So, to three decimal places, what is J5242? 0.409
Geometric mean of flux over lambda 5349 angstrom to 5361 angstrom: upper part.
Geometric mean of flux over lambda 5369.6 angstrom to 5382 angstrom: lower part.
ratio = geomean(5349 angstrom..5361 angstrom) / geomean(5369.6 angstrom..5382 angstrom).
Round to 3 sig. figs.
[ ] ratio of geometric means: 1.02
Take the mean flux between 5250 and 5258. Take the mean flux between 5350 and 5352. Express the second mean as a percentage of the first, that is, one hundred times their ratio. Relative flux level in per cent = 105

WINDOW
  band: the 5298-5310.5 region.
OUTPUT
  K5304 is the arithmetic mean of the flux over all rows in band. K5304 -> 1.59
